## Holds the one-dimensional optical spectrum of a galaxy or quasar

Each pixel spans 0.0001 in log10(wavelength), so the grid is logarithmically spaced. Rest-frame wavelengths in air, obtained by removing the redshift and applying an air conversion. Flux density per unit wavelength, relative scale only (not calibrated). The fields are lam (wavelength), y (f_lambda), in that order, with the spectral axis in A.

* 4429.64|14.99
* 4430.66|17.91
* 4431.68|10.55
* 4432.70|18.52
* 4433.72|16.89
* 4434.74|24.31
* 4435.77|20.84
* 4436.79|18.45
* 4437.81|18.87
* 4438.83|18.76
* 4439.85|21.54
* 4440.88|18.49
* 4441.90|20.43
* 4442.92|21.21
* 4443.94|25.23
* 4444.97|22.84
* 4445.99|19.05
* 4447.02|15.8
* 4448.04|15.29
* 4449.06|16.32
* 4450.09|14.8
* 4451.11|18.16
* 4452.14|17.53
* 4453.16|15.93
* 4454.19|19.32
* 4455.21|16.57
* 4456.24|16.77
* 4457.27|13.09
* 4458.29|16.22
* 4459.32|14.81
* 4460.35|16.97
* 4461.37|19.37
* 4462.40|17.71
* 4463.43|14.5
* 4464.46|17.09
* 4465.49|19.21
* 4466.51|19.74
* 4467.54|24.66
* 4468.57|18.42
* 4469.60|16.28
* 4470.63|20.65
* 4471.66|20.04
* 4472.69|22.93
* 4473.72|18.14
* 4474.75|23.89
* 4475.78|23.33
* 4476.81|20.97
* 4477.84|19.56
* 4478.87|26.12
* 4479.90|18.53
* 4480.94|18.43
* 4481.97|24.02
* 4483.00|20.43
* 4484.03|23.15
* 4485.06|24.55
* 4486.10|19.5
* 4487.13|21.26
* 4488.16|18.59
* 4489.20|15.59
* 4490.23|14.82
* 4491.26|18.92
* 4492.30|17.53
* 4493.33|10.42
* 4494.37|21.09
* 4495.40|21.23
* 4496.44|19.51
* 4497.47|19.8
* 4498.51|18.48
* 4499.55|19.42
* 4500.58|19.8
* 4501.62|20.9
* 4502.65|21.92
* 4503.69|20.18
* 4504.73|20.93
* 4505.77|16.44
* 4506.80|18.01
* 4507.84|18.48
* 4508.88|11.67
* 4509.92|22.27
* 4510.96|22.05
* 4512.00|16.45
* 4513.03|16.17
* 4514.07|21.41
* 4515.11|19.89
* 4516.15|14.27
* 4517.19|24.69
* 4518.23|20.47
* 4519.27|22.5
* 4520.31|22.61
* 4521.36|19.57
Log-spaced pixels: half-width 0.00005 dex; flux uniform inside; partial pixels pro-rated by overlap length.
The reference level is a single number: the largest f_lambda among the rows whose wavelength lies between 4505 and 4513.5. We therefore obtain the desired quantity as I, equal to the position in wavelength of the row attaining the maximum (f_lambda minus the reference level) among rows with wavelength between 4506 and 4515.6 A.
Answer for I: 4509.92 A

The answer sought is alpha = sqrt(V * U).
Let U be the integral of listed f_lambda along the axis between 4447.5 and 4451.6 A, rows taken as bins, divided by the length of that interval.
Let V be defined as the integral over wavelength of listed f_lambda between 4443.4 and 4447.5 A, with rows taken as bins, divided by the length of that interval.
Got 18.3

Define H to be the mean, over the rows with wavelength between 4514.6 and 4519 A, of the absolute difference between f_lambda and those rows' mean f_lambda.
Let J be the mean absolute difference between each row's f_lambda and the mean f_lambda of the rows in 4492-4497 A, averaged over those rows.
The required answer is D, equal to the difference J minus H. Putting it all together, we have 0.4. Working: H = 2.8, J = 3.18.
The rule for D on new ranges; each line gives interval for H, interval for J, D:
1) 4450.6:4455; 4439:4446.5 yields 0.7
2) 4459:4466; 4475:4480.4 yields 1.0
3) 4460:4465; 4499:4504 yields -0.4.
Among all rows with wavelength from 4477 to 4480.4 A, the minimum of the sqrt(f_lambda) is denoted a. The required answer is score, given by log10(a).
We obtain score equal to 0.634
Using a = 4.30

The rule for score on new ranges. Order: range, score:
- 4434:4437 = 0.633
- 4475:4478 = 0.646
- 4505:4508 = 0.608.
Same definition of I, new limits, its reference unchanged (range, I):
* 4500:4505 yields 4502.65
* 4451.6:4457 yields 4454.19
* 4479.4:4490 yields 4485.06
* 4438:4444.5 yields 4443.94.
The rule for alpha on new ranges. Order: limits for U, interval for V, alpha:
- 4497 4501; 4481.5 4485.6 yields 21.1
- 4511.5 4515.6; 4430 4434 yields 17.1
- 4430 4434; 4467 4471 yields 17.8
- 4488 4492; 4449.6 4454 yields 16.8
